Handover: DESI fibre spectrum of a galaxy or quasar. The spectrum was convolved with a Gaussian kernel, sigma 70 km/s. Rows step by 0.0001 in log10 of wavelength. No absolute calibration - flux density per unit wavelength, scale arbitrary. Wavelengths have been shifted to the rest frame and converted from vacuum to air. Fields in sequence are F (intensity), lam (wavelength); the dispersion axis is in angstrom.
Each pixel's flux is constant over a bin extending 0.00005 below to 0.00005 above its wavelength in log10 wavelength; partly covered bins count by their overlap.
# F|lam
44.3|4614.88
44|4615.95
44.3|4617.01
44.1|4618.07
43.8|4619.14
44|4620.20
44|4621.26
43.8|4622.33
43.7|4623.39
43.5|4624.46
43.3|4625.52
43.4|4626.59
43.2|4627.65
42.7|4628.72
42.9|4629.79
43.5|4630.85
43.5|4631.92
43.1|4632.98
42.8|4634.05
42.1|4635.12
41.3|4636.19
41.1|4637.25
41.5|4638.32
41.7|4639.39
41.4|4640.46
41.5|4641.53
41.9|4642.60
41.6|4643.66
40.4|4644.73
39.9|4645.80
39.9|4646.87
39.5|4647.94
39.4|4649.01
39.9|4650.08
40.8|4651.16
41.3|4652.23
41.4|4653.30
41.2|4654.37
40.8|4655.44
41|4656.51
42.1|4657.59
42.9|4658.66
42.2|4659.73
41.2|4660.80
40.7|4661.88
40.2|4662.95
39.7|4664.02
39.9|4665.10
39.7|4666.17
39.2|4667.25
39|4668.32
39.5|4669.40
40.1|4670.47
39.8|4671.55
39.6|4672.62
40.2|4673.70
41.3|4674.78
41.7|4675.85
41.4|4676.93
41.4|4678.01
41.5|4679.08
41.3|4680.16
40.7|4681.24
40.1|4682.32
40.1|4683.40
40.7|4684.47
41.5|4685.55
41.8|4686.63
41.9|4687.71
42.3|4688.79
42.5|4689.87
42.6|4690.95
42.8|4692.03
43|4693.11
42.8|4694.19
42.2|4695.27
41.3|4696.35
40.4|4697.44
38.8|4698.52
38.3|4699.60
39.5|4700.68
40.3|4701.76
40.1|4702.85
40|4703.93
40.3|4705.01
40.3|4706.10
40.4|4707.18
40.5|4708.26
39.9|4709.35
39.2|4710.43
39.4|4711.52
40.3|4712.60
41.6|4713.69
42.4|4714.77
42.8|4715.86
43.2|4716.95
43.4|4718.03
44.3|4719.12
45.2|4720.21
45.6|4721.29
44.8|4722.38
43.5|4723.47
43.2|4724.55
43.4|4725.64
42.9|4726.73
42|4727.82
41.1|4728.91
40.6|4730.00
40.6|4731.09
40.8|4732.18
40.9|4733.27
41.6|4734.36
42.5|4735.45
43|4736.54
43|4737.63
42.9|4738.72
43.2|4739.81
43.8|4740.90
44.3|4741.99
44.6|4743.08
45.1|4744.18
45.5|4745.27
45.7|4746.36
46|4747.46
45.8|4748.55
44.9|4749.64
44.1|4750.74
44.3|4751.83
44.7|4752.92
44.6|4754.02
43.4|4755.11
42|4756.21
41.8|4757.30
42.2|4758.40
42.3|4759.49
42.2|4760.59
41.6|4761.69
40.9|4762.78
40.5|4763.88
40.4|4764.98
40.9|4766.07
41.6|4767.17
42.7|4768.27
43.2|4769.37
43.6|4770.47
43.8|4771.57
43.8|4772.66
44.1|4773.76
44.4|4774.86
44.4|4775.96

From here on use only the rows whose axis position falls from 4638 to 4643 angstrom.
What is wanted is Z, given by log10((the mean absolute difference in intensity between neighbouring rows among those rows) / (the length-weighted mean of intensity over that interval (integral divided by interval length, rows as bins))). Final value -2.2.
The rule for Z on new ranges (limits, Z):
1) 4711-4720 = -1.8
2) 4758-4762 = -2.2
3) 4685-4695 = -2.3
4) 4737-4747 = -2.1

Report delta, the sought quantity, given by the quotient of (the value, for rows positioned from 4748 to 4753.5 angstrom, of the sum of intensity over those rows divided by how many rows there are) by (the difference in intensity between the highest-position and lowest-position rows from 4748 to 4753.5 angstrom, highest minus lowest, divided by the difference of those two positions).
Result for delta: -178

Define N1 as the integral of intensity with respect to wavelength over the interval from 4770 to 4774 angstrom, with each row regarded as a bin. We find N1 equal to 176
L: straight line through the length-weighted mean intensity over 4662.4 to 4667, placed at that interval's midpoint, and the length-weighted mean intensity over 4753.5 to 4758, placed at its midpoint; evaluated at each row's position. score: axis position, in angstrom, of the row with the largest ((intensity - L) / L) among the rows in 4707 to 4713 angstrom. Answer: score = 4708.26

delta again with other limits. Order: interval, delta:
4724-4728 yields -117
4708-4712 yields -118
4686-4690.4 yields 195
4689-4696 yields -768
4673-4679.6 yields 171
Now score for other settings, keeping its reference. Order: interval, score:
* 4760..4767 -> 4760.59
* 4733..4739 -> 4736.54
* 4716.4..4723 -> 4721.29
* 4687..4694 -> 4693.11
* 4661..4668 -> 4661.88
